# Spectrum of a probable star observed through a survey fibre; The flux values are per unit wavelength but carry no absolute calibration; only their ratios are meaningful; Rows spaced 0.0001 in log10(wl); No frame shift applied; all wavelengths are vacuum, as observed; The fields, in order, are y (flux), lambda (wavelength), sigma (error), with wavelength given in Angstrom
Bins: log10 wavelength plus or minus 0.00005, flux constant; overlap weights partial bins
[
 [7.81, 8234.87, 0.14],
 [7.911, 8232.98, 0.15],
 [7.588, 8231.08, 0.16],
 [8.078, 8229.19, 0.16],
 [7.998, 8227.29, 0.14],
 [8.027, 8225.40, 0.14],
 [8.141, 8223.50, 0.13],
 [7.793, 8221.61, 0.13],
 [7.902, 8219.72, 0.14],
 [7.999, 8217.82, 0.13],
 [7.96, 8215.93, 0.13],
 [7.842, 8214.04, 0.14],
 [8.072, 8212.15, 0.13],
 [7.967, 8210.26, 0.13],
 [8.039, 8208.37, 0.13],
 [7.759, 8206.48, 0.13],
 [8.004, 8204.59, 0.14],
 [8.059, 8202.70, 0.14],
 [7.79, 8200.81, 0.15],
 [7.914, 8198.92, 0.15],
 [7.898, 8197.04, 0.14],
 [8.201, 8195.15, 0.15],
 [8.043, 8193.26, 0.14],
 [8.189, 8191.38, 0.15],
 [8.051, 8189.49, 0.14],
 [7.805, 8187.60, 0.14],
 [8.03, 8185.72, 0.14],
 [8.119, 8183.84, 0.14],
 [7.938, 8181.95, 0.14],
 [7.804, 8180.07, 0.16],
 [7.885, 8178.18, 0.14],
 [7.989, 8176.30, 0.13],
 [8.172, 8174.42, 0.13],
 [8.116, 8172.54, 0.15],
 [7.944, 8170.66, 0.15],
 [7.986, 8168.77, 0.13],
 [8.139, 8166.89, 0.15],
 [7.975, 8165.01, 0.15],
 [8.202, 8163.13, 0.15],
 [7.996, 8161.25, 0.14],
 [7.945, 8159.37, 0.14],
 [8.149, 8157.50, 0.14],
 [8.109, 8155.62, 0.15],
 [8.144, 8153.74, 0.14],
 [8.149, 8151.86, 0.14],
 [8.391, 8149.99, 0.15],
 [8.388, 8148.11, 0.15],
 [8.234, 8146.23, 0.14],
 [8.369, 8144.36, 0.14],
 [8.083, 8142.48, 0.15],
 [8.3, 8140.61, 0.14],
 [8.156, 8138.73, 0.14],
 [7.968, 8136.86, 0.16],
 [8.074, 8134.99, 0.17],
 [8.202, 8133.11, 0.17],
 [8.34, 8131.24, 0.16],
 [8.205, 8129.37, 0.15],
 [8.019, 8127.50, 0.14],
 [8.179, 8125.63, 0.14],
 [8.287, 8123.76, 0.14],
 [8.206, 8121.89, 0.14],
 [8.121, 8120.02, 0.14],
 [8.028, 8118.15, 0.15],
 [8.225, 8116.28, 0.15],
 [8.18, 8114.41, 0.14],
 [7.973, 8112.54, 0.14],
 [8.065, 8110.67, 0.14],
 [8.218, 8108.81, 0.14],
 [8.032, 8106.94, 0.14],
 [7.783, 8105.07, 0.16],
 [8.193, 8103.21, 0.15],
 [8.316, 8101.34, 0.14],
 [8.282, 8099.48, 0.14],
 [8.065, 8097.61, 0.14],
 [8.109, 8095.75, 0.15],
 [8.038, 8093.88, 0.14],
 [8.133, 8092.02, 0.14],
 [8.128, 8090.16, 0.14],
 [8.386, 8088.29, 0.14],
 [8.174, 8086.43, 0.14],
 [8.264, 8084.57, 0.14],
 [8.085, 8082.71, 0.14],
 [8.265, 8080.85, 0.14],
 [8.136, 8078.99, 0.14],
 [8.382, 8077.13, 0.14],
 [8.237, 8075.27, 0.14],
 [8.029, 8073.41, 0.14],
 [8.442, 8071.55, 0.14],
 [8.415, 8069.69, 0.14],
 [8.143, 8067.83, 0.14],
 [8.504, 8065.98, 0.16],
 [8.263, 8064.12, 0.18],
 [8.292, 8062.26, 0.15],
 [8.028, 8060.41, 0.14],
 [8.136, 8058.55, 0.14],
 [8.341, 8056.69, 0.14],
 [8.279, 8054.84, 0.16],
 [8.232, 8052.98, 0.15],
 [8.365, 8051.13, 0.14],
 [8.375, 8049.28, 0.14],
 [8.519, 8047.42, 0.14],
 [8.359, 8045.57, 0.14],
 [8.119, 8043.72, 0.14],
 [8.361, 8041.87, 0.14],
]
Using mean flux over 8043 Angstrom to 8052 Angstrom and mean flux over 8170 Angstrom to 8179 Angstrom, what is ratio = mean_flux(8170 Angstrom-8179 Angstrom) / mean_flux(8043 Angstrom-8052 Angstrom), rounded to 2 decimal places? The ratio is 0.96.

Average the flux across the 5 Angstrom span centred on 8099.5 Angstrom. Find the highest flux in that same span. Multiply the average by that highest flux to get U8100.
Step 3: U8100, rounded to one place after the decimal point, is 68.4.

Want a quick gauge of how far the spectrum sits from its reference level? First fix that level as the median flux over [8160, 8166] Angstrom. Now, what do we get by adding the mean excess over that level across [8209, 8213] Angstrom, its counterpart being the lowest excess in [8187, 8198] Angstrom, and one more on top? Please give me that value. 0.83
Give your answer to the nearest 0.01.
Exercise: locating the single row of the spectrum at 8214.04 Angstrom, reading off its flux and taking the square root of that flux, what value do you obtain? 2.80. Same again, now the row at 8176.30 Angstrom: 2.83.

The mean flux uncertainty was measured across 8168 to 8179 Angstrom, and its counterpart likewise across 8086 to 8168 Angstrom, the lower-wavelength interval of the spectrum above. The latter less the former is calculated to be 0.007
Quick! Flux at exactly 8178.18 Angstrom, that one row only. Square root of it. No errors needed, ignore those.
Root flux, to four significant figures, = 2.808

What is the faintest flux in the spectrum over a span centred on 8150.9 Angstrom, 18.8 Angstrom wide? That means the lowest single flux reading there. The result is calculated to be 7.945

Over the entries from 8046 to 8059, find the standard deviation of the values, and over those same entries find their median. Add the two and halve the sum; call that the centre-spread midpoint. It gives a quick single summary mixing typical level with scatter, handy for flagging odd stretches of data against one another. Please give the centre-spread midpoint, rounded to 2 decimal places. 4.23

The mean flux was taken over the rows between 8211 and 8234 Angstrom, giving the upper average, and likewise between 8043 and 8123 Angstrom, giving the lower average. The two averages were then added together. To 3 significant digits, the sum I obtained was 16.1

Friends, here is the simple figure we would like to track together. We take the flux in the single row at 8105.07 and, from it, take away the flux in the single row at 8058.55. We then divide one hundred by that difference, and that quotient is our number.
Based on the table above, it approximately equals -283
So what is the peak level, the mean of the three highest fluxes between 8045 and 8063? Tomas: 8.42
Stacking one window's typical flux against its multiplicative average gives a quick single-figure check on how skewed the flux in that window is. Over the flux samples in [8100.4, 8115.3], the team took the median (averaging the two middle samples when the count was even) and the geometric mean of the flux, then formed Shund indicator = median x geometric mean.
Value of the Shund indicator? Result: 65.7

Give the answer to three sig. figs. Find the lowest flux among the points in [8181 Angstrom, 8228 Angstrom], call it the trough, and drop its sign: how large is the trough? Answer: 7.76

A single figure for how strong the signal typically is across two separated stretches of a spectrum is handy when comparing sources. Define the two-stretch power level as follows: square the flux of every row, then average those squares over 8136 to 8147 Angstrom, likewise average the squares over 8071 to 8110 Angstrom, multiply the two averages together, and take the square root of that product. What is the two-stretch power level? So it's 66.9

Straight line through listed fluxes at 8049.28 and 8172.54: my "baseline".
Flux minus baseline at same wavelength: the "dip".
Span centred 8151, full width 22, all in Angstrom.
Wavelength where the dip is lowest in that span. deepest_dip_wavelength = 8159.37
